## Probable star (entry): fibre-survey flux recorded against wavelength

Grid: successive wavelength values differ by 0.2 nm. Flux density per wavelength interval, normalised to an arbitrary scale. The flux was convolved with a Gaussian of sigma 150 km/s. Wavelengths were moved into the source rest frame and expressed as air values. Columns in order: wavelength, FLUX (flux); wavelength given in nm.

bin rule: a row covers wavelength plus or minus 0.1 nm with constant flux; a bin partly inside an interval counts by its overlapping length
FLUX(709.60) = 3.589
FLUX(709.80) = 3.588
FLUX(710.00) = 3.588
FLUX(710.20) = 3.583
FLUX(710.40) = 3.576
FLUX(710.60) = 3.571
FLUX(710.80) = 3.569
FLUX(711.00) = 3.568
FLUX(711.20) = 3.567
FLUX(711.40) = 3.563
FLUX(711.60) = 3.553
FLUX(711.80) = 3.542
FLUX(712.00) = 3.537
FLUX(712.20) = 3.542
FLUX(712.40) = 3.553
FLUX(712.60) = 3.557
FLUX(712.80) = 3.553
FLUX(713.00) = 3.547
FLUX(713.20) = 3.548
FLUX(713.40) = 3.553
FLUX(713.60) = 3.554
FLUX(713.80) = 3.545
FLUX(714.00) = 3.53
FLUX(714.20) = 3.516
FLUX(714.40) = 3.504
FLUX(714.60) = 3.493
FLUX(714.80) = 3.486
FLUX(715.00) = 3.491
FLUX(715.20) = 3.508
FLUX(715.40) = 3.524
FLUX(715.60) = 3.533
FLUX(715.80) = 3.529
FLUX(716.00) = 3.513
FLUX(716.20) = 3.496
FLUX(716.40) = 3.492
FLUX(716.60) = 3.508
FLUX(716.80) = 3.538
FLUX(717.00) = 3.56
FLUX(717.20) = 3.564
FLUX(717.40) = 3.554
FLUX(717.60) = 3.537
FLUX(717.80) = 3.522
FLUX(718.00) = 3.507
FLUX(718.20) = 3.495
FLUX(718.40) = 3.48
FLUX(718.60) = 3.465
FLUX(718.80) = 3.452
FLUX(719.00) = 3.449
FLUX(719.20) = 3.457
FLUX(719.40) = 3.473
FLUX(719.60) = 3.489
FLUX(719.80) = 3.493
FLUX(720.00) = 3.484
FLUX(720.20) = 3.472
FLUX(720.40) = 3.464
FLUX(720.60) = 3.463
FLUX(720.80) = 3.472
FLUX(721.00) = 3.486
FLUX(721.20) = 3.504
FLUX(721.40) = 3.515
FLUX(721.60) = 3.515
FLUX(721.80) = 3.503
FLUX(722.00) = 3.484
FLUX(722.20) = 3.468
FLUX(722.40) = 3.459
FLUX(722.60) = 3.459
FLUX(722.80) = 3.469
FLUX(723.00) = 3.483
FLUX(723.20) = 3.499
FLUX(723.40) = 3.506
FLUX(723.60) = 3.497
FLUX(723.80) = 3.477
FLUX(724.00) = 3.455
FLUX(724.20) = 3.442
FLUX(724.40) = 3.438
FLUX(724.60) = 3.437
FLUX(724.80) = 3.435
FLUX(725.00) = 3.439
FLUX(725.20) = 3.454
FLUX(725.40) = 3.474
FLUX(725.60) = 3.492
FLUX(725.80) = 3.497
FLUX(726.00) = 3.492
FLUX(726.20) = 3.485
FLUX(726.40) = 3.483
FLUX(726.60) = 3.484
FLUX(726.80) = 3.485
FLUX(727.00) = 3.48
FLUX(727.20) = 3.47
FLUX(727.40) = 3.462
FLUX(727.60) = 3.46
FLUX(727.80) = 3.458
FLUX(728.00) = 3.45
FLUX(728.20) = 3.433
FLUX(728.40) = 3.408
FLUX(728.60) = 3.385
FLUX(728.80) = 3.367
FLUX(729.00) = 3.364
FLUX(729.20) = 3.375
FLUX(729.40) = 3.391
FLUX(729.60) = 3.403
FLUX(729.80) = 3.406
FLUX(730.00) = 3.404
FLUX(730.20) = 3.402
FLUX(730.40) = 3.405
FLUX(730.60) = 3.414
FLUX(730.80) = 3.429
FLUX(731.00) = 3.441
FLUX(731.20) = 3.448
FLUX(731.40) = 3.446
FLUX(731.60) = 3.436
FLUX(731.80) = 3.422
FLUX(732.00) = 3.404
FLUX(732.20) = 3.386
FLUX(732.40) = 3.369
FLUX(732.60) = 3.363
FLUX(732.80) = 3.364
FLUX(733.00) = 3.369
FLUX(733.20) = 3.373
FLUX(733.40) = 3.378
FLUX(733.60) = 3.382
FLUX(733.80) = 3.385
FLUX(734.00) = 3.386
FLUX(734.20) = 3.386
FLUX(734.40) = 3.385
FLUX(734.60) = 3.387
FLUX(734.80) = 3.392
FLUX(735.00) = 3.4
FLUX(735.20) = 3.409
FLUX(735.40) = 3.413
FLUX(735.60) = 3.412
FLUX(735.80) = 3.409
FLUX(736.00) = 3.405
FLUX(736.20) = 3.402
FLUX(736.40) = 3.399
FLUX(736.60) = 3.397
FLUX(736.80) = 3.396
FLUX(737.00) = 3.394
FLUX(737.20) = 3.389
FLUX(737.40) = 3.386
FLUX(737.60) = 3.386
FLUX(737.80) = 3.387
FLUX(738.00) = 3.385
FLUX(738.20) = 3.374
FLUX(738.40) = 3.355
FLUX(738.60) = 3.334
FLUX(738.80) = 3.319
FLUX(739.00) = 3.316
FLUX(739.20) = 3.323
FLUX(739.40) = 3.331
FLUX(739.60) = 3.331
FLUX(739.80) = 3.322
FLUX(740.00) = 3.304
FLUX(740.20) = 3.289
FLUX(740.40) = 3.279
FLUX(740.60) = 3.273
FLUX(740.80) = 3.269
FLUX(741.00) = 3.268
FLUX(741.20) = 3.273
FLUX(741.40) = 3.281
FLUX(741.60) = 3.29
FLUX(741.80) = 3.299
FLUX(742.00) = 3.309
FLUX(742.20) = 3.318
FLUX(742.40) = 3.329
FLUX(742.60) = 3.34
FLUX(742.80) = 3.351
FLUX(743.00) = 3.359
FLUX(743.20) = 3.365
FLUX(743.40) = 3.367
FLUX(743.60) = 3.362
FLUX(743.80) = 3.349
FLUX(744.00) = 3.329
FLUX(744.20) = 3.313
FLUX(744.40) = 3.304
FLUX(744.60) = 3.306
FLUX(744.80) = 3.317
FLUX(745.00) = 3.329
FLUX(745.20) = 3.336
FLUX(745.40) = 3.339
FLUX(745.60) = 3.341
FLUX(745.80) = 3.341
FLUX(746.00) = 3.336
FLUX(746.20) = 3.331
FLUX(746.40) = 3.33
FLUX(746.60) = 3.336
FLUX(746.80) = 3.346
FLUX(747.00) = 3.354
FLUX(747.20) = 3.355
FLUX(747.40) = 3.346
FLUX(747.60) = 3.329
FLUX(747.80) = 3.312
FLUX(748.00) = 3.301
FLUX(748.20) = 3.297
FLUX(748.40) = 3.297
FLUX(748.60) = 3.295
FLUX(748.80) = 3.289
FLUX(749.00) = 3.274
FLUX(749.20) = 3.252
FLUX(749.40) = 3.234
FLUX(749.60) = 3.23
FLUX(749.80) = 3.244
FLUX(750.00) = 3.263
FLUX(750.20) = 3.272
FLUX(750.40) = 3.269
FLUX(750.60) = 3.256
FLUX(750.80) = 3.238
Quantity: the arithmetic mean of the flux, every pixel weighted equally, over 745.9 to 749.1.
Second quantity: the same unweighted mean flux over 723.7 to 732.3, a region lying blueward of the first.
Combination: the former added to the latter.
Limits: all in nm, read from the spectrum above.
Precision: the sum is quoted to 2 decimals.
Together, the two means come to 6.76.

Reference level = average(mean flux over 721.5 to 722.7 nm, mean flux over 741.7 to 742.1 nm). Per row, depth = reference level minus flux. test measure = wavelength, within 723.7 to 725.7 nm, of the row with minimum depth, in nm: 725.60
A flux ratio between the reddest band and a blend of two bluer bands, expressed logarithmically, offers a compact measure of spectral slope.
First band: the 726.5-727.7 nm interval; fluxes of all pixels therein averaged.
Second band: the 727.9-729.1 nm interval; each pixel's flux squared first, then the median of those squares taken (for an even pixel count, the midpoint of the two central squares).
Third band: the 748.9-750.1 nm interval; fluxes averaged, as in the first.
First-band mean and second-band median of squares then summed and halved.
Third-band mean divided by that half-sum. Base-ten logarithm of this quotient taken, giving -0.364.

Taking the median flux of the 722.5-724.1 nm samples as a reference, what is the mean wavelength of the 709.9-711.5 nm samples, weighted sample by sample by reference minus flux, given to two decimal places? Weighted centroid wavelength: 710.66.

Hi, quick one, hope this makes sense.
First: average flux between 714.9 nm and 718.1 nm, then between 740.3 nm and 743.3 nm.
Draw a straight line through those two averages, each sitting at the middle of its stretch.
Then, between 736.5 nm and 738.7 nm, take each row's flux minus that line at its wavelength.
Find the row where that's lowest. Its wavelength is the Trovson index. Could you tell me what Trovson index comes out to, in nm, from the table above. 738.60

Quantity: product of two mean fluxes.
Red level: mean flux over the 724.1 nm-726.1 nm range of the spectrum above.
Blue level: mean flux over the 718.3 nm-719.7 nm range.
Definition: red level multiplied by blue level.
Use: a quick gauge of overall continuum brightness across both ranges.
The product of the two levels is 12.0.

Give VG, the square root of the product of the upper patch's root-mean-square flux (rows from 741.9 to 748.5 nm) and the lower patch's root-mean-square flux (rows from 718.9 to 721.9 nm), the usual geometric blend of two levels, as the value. 3.41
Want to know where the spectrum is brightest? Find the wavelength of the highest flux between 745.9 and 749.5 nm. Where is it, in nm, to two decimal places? 747.20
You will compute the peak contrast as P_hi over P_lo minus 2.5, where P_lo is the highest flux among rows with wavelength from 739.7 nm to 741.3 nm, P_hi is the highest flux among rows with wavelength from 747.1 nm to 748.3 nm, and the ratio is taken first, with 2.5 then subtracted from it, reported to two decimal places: -1.49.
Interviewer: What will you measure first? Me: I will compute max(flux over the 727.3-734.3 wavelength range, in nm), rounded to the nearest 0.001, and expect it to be 3.462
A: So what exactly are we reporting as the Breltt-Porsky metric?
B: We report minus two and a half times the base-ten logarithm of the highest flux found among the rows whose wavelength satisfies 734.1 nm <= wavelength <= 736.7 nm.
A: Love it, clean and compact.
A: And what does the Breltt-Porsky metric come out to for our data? -1.33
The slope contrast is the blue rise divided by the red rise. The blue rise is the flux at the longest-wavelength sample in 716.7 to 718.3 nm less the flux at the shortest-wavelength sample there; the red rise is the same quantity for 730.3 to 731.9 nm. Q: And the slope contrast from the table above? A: -2.5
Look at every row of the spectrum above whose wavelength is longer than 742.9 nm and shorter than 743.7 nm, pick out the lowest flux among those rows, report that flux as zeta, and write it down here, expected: 3.359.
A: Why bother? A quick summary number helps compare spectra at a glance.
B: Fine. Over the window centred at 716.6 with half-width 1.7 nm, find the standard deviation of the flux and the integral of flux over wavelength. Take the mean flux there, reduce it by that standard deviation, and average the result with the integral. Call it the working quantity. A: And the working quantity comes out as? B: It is 7.74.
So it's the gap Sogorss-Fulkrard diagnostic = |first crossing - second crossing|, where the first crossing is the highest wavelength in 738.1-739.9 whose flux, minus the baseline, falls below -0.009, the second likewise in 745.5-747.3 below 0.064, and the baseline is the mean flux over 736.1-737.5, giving 7.40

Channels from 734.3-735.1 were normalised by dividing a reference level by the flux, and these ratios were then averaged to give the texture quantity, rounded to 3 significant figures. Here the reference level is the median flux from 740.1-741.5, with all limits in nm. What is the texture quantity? 0.965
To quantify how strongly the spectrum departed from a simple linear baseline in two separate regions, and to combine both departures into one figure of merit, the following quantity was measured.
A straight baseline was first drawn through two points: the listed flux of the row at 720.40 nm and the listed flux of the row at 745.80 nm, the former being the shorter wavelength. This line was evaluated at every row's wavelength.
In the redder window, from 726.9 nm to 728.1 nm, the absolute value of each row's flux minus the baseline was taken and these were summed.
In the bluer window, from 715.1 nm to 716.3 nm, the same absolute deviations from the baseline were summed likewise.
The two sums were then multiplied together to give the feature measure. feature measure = 0.04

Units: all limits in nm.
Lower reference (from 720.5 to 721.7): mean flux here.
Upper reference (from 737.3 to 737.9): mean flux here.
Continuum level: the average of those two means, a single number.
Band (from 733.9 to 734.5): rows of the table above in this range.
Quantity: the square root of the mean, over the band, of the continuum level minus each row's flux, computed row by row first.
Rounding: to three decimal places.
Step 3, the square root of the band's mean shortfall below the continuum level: 0.232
